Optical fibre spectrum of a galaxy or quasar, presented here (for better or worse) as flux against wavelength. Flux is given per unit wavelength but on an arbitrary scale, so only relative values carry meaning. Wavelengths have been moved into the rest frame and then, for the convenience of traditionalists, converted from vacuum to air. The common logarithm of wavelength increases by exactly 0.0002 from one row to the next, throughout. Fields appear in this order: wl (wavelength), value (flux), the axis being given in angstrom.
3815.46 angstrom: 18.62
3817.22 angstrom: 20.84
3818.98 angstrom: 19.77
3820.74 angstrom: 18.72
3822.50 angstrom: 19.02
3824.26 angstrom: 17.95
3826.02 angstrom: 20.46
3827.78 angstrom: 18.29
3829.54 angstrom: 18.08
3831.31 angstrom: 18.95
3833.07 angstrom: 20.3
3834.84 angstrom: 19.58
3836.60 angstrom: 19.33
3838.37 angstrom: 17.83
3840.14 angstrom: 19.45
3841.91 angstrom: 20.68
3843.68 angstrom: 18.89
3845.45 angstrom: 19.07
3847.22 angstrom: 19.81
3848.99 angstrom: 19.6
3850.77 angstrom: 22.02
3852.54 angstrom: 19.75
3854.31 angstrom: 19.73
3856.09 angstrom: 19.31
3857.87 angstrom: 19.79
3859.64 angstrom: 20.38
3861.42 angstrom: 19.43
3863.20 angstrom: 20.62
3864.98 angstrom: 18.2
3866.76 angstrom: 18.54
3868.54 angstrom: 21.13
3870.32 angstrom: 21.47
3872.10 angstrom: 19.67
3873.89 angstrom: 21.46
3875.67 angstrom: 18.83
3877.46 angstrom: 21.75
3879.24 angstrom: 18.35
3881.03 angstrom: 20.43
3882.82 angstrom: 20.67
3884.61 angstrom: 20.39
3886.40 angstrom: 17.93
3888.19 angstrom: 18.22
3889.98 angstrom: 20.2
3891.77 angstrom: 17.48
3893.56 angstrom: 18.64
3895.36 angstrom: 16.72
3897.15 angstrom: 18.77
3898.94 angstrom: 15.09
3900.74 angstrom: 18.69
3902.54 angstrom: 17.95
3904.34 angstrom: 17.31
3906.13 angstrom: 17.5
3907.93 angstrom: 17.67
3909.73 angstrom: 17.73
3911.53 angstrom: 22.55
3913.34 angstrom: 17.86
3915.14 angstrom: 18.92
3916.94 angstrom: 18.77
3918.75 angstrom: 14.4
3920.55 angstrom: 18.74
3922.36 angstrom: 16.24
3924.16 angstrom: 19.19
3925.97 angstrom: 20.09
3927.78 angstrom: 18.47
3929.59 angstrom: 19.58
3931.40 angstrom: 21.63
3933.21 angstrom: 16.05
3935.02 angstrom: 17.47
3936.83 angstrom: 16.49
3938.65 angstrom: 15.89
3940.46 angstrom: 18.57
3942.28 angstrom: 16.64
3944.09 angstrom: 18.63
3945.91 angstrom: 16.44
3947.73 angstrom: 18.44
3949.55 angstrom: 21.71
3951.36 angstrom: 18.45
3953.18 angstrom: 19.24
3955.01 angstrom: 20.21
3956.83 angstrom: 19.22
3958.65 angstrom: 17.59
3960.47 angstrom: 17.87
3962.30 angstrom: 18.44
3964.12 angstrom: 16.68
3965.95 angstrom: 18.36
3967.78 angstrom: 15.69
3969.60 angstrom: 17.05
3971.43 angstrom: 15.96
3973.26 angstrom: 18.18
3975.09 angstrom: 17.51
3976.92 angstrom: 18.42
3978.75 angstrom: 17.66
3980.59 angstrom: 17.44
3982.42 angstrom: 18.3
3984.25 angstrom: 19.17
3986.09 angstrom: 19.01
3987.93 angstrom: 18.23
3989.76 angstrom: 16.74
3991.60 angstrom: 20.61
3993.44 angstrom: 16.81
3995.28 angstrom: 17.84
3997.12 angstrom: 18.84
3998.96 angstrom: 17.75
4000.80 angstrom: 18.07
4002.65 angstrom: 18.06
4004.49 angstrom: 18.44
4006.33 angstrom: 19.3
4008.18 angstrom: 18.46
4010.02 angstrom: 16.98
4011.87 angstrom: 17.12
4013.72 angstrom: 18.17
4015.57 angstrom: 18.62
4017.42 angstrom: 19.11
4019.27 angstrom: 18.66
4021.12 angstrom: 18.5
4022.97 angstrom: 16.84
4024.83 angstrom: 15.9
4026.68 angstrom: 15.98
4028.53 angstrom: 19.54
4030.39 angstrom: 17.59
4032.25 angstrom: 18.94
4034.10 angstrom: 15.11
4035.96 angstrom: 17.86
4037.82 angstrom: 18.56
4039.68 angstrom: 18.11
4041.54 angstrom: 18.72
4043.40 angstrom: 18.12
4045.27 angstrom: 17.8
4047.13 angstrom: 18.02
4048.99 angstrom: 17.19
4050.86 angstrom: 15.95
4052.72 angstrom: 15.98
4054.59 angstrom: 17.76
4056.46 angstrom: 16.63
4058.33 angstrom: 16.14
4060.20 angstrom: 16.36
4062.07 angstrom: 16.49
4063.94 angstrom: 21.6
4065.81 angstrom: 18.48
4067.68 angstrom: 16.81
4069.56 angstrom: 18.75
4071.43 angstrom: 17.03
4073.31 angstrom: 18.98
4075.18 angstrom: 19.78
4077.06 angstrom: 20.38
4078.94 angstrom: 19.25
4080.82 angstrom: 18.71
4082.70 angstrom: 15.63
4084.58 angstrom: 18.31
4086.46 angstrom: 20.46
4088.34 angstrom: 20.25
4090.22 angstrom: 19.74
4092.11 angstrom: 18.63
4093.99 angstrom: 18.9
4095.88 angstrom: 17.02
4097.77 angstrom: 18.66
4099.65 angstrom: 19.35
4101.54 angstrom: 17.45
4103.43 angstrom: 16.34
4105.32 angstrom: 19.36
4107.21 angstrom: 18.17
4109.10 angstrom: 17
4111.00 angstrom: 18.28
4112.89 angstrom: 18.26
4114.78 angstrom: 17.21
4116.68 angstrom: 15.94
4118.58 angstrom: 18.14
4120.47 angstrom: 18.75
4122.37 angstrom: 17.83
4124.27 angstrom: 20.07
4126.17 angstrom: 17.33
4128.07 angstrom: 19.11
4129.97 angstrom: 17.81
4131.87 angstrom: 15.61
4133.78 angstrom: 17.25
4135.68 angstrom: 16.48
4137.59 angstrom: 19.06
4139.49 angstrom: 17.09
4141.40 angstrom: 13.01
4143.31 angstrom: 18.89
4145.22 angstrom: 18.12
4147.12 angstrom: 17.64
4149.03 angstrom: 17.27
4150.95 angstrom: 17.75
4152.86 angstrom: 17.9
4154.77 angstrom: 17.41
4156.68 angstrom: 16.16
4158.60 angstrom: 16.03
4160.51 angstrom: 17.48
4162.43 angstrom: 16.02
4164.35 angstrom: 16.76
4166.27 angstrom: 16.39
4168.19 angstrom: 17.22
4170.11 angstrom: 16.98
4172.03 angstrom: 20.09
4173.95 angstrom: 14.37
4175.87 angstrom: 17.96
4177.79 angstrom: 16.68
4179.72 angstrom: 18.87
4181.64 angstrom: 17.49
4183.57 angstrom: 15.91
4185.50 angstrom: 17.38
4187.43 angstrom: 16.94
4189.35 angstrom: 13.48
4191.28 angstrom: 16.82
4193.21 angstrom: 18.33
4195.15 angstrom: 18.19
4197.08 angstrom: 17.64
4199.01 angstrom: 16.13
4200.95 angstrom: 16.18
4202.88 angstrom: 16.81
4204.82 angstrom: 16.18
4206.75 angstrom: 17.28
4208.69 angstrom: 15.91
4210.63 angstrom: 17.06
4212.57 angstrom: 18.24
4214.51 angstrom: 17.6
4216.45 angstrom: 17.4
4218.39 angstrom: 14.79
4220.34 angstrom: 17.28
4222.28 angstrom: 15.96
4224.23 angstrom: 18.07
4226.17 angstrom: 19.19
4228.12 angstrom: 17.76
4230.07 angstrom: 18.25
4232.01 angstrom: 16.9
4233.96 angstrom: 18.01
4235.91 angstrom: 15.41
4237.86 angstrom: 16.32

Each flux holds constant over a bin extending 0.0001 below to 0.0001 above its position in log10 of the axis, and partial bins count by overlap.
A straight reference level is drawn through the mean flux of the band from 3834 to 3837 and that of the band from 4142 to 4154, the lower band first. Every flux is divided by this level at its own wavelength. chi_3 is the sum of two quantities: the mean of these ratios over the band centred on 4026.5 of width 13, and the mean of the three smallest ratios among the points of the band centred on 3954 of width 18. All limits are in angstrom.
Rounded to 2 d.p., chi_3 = 1.87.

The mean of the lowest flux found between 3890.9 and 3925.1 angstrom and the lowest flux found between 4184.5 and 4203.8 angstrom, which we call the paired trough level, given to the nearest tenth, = 13.9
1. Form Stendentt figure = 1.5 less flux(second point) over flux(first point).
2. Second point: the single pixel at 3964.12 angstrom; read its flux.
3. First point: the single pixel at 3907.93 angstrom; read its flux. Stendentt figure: 0.556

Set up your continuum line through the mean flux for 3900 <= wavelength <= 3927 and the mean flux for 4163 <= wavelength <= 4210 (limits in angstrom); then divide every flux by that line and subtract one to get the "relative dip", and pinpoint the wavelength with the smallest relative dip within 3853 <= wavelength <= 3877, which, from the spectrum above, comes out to 3864.98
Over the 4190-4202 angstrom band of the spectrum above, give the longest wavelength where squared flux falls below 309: 4200.95 angstrom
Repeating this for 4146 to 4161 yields 4160.51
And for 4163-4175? 4173.95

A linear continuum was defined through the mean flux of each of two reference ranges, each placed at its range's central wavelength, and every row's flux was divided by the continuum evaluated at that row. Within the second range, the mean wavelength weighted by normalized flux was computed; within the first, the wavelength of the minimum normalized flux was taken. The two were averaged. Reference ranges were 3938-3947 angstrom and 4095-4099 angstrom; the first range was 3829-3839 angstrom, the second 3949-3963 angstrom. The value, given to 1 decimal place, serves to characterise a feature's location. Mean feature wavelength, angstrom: 3897.0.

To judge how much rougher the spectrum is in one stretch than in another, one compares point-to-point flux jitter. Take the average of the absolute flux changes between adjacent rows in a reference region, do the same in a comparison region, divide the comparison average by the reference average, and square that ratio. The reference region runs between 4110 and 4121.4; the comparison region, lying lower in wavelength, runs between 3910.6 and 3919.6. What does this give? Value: 6.2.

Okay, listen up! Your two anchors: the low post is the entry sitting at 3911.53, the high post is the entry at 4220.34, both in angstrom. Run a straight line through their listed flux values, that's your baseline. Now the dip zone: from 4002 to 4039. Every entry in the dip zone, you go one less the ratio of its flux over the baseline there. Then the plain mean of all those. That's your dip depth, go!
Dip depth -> 0.14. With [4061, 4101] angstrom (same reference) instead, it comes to 0.05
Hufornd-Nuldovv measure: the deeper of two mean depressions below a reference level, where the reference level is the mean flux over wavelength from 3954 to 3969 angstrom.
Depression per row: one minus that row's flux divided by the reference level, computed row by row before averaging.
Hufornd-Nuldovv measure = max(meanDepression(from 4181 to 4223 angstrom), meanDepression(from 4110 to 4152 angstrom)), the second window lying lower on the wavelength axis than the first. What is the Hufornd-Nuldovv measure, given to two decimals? 0.07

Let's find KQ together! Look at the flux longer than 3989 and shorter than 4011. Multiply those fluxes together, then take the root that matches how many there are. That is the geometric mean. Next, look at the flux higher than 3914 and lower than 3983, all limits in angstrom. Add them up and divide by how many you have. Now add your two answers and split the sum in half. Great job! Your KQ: 18.1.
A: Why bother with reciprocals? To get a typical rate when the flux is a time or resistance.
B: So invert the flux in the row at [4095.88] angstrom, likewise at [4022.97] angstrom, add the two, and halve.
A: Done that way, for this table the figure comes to 0.0591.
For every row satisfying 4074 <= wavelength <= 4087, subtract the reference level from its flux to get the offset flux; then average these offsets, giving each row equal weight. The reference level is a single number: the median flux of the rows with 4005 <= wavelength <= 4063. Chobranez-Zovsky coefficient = 1.1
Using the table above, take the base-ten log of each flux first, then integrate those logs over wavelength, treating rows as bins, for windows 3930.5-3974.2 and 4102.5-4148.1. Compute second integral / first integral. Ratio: 1.037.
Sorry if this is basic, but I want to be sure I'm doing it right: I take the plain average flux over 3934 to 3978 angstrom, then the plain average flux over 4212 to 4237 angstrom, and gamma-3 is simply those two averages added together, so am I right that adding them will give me 35.2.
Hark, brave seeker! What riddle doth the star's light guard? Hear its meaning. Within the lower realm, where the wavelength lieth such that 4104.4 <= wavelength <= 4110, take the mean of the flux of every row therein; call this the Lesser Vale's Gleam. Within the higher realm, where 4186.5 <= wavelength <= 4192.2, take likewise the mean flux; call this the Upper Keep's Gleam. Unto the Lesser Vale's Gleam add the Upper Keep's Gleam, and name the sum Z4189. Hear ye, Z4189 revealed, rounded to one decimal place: 33.9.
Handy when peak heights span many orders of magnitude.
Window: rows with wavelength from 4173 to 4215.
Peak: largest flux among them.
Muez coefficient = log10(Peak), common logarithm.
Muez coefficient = 1.28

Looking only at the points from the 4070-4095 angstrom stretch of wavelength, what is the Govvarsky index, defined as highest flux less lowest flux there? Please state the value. 4.8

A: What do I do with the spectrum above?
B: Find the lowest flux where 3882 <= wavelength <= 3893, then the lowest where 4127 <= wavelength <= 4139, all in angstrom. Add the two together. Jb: 33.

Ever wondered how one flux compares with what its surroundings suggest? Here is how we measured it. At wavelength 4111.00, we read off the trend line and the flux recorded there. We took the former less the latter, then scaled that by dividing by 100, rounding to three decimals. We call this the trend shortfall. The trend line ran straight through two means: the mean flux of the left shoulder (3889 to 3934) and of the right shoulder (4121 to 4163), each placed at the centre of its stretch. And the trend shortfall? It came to -0.008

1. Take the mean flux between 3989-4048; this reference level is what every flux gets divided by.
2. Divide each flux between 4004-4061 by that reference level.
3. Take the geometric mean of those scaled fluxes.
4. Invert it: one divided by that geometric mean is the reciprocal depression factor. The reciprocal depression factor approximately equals 1.02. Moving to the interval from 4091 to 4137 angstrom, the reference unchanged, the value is 1.01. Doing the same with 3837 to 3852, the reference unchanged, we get 0.92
